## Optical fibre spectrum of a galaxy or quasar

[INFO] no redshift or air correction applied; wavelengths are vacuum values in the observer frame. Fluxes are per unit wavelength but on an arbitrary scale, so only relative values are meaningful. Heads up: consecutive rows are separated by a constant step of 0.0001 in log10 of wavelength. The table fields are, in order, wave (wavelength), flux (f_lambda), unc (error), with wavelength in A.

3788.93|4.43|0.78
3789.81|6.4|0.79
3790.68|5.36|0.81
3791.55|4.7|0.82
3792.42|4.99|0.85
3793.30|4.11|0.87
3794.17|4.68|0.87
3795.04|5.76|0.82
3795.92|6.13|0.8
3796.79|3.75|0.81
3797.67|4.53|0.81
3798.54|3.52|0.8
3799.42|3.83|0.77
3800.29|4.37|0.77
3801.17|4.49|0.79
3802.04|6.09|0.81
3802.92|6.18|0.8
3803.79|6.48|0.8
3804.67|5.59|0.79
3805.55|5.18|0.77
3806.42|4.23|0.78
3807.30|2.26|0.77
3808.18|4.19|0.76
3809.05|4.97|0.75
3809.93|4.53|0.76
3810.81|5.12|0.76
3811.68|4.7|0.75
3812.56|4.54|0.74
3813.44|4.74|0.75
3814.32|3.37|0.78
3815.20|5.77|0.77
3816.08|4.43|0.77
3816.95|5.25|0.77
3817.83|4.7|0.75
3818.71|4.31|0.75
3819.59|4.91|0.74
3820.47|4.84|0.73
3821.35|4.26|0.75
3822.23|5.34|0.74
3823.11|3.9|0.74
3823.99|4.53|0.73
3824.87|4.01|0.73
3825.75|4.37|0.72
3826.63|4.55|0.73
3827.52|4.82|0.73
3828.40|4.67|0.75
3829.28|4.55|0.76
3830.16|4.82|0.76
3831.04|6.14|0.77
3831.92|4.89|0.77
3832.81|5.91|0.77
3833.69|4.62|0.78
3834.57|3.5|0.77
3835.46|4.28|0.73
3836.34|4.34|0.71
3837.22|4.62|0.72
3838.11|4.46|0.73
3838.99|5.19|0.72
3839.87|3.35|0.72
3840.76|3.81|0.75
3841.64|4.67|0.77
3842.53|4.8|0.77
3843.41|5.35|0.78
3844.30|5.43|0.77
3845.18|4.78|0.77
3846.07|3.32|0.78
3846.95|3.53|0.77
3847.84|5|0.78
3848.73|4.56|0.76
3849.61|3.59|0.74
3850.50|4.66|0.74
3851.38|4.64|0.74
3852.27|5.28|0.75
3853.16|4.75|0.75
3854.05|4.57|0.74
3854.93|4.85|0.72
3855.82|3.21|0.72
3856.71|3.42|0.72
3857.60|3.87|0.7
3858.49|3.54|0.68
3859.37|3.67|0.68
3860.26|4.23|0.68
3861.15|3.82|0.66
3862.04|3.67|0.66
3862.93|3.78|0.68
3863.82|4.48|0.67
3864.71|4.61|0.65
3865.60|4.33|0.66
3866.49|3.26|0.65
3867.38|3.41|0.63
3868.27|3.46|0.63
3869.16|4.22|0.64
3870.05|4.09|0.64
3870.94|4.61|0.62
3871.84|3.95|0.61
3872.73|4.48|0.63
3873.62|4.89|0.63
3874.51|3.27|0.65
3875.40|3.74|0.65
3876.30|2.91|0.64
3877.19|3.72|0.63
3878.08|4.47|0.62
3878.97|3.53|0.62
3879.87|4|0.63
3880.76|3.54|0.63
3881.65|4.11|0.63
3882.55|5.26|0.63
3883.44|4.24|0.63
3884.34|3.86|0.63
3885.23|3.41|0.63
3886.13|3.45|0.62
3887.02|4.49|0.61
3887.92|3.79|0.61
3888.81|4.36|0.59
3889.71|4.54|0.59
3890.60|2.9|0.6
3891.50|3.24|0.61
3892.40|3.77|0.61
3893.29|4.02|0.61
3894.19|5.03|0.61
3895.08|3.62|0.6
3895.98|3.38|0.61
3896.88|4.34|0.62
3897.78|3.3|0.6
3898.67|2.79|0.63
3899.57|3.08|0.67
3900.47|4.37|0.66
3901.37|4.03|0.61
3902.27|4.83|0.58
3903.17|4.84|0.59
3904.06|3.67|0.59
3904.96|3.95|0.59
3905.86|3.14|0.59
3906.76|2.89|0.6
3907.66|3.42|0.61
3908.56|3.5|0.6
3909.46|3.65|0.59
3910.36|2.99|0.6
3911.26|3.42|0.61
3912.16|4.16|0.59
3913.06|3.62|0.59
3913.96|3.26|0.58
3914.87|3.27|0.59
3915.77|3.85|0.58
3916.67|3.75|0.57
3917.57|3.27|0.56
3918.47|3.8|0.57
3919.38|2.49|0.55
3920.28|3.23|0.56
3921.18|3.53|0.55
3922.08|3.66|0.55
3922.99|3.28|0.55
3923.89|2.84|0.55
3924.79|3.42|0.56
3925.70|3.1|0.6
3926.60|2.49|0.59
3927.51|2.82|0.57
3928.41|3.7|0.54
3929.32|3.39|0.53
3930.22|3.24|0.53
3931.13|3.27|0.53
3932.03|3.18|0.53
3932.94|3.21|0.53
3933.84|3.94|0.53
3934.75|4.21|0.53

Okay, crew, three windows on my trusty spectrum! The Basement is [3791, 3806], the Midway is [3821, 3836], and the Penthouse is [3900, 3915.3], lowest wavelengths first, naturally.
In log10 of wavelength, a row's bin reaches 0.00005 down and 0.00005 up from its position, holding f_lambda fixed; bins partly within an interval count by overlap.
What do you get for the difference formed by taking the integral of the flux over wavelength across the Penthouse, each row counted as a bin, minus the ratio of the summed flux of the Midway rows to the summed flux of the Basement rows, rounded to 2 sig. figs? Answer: 56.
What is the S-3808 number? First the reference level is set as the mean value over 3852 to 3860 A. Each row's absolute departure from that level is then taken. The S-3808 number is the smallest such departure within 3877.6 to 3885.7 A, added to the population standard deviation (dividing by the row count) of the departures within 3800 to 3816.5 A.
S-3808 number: 0.7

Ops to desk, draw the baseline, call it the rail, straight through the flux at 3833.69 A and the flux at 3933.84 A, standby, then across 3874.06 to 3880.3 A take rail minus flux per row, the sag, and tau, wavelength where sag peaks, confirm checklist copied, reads 3876.30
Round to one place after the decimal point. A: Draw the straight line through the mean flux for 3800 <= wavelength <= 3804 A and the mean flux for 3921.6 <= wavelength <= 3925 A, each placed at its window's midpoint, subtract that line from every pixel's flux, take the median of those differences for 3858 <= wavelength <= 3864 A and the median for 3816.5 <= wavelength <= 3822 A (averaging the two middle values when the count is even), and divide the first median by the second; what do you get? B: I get 1.4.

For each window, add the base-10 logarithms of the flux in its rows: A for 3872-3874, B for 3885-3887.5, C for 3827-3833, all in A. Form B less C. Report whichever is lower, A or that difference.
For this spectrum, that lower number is -3.2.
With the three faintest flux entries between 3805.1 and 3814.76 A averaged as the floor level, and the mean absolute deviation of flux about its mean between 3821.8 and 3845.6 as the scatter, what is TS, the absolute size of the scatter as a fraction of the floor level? 0.14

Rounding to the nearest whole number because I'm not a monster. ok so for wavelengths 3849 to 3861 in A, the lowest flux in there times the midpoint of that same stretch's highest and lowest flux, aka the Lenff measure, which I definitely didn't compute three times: 14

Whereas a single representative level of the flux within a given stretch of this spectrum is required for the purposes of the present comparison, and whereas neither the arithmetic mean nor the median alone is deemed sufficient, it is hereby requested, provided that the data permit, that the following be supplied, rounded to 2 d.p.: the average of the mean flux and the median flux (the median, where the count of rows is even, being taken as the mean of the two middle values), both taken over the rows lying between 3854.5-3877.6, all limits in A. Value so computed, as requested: 3.85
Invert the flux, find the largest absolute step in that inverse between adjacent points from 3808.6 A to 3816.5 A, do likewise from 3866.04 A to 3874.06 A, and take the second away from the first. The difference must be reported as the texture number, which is 0.071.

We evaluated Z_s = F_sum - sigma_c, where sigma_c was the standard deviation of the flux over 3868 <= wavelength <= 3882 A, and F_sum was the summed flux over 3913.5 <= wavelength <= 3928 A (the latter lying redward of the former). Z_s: 52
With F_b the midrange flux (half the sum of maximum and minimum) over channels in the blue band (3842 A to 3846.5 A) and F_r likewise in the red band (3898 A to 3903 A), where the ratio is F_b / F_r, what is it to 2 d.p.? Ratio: 1.15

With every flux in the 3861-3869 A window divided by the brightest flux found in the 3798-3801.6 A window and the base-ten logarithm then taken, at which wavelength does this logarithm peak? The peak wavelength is 3864.71 A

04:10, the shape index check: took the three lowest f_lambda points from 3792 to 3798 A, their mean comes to 4.1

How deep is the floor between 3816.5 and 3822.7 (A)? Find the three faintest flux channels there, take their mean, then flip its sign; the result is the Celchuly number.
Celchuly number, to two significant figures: -4.4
